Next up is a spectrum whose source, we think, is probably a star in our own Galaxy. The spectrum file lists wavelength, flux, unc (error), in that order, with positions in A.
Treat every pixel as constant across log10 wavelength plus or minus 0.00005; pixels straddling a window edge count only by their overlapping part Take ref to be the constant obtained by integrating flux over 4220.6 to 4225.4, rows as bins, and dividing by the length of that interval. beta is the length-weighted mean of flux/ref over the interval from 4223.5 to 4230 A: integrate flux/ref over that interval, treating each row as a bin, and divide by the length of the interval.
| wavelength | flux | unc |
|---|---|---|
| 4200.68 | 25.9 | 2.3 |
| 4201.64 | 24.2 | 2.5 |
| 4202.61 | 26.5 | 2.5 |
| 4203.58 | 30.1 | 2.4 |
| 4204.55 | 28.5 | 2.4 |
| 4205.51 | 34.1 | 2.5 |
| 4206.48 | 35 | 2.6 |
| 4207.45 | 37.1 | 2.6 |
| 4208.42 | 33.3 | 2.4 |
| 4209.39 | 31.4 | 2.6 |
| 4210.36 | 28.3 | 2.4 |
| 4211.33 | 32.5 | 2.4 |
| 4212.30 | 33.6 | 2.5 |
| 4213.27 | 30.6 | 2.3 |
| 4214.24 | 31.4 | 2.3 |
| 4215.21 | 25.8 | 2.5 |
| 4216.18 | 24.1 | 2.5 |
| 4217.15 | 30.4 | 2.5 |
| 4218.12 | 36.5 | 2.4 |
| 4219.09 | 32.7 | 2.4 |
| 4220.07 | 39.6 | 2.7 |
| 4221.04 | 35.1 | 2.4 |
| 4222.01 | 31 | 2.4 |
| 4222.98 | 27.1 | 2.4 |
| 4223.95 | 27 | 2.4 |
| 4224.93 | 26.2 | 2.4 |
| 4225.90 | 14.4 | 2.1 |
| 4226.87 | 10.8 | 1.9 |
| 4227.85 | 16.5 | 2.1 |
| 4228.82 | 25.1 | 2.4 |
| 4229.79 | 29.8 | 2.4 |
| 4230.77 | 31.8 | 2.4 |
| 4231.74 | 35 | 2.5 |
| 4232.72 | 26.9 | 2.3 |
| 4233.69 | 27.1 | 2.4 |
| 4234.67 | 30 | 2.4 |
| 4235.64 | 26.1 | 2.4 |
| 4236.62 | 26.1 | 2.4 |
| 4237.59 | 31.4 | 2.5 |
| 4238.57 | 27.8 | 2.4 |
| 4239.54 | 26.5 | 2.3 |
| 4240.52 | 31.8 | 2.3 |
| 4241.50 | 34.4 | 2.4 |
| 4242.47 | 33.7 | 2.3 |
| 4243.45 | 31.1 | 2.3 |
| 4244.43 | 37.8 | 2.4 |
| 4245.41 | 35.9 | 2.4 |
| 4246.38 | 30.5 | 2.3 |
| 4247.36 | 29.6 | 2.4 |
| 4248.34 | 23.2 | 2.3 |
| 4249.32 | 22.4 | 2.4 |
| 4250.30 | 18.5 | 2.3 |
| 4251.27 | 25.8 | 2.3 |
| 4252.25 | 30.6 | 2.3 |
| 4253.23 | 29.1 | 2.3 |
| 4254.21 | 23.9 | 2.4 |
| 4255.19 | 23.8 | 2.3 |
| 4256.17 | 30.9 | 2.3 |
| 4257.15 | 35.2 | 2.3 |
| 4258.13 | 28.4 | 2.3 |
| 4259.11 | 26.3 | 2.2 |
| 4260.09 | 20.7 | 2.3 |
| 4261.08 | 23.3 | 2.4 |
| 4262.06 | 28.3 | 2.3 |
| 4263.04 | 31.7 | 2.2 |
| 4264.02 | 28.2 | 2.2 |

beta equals 0.72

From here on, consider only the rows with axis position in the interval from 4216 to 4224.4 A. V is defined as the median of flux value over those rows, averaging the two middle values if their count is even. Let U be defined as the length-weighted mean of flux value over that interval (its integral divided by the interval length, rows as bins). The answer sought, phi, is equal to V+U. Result 63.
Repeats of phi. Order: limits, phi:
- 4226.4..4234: 52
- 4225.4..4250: 57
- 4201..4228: 60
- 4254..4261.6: 52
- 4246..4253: 52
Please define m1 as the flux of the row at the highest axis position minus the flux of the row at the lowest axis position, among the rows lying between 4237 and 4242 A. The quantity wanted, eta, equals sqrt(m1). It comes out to 1.7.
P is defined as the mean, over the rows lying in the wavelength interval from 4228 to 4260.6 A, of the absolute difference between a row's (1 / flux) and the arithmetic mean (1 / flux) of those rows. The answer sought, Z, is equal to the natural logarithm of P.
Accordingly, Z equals -5.3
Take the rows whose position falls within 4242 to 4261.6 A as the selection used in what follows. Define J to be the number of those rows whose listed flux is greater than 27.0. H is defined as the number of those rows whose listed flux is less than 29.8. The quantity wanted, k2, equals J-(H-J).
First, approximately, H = 12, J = 11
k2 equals 10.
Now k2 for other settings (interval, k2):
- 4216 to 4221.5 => 9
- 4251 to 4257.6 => 4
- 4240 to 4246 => 12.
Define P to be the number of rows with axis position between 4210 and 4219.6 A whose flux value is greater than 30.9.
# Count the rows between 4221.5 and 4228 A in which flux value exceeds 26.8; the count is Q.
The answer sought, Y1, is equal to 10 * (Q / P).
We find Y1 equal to 6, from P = 5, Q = 3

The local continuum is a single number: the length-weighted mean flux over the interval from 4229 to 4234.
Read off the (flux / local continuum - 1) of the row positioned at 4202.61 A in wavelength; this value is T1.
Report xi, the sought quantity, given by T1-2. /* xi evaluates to -2.1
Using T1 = -0.1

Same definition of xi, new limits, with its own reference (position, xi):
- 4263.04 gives -1.9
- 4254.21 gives -2.2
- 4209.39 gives -2.0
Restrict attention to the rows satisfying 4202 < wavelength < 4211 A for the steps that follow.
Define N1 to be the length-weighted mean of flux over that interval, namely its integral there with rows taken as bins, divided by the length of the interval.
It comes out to 31.5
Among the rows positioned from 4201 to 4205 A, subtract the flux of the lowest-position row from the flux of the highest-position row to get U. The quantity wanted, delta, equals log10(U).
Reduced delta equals 0.6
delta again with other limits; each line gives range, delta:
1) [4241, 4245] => 0.5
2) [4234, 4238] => 0.1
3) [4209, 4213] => 0.3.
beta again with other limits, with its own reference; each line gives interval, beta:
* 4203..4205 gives 1.00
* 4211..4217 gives 1.01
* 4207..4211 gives 1.11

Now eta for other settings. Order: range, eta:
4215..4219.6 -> 2.6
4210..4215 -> 1.8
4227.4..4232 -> 4.3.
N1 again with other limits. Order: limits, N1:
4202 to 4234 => 29.2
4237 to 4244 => 30.9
